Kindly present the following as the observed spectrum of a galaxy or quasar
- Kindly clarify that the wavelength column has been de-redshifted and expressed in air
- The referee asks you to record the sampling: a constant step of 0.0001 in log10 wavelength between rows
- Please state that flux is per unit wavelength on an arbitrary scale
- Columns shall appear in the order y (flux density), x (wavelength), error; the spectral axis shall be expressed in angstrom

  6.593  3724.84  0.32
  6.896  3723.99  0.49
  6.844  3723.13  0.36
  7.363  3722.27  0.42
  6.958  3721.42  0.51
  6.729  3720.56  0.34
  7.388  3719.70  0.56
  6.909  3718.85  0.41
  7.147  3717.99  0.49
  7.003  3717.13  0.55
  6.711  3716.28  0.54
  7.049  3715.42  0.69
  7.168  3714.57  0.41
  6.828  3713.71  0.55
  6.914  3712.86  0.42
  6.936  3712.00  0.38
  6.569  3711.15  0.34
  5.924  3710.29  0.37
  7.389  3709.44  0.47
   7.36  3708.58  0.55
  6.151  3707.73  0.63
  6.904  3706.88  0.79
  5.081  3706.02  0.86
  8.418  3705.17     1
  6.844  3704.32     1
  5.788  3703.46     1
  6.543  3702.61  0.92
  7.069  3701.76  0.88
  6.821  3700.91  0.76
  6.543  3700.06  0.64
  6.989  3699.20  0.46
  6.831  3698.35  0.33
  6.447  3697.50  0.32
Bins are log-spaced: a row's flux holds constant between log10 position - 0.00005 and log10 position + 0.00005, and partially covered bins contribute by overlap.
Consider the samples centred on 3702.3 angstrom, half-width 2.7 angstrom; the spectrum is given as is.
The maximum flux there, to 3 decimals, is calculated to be 7.069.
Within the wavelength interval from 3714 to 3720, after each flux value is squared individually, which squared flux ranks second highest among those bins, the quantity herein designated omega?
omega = 51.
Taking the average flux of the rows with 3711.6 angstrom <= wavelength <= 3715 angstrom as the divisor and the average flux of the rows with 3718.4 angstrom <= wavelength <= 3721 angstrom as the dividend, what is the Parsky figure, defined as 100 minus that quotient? 98.99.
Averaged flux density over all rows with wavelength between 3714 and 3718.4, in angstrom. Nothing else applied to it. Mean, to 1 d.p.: 7.0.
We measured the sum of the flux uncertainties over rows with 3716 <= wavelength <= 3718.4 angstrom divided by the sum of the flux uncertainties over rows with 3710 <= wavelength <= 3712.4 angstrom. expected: 1.45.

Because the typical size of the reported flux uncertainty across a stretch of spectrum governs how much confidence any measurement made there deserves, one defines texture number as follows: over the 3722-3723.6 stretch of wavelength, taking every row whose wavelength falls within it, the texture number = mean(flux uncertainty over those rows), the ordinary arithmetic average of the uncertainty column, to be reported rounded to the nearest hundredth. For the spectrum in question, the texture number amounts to 0.39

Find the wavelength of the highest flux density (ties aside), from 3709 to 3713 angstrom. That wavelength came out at 3709.44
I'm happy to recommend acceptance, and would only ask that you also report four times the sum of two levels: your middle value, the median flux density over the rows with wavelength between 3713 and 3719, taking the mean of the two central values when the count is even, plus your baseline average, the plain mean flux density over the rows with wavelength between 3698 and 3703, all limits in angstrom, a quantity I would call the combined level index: 55.2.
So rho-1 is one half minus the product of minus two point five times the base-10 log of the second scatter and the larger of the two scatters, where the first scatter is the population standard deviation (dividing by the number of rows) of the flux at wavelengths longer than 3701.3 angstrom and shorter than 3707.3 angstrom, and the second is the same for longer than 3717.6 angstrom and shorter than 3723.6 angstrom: -1.0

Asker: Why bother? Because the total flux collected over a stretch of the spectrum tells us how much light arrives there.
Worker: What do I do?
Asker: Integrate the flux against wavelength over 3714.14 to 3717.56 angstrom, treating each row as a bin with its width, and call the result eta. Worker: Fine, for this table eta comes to 23.9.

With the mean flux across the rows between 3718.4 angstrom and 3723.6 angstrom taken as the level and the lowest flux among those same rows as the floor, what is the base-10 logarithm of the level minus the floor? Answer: -0.5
